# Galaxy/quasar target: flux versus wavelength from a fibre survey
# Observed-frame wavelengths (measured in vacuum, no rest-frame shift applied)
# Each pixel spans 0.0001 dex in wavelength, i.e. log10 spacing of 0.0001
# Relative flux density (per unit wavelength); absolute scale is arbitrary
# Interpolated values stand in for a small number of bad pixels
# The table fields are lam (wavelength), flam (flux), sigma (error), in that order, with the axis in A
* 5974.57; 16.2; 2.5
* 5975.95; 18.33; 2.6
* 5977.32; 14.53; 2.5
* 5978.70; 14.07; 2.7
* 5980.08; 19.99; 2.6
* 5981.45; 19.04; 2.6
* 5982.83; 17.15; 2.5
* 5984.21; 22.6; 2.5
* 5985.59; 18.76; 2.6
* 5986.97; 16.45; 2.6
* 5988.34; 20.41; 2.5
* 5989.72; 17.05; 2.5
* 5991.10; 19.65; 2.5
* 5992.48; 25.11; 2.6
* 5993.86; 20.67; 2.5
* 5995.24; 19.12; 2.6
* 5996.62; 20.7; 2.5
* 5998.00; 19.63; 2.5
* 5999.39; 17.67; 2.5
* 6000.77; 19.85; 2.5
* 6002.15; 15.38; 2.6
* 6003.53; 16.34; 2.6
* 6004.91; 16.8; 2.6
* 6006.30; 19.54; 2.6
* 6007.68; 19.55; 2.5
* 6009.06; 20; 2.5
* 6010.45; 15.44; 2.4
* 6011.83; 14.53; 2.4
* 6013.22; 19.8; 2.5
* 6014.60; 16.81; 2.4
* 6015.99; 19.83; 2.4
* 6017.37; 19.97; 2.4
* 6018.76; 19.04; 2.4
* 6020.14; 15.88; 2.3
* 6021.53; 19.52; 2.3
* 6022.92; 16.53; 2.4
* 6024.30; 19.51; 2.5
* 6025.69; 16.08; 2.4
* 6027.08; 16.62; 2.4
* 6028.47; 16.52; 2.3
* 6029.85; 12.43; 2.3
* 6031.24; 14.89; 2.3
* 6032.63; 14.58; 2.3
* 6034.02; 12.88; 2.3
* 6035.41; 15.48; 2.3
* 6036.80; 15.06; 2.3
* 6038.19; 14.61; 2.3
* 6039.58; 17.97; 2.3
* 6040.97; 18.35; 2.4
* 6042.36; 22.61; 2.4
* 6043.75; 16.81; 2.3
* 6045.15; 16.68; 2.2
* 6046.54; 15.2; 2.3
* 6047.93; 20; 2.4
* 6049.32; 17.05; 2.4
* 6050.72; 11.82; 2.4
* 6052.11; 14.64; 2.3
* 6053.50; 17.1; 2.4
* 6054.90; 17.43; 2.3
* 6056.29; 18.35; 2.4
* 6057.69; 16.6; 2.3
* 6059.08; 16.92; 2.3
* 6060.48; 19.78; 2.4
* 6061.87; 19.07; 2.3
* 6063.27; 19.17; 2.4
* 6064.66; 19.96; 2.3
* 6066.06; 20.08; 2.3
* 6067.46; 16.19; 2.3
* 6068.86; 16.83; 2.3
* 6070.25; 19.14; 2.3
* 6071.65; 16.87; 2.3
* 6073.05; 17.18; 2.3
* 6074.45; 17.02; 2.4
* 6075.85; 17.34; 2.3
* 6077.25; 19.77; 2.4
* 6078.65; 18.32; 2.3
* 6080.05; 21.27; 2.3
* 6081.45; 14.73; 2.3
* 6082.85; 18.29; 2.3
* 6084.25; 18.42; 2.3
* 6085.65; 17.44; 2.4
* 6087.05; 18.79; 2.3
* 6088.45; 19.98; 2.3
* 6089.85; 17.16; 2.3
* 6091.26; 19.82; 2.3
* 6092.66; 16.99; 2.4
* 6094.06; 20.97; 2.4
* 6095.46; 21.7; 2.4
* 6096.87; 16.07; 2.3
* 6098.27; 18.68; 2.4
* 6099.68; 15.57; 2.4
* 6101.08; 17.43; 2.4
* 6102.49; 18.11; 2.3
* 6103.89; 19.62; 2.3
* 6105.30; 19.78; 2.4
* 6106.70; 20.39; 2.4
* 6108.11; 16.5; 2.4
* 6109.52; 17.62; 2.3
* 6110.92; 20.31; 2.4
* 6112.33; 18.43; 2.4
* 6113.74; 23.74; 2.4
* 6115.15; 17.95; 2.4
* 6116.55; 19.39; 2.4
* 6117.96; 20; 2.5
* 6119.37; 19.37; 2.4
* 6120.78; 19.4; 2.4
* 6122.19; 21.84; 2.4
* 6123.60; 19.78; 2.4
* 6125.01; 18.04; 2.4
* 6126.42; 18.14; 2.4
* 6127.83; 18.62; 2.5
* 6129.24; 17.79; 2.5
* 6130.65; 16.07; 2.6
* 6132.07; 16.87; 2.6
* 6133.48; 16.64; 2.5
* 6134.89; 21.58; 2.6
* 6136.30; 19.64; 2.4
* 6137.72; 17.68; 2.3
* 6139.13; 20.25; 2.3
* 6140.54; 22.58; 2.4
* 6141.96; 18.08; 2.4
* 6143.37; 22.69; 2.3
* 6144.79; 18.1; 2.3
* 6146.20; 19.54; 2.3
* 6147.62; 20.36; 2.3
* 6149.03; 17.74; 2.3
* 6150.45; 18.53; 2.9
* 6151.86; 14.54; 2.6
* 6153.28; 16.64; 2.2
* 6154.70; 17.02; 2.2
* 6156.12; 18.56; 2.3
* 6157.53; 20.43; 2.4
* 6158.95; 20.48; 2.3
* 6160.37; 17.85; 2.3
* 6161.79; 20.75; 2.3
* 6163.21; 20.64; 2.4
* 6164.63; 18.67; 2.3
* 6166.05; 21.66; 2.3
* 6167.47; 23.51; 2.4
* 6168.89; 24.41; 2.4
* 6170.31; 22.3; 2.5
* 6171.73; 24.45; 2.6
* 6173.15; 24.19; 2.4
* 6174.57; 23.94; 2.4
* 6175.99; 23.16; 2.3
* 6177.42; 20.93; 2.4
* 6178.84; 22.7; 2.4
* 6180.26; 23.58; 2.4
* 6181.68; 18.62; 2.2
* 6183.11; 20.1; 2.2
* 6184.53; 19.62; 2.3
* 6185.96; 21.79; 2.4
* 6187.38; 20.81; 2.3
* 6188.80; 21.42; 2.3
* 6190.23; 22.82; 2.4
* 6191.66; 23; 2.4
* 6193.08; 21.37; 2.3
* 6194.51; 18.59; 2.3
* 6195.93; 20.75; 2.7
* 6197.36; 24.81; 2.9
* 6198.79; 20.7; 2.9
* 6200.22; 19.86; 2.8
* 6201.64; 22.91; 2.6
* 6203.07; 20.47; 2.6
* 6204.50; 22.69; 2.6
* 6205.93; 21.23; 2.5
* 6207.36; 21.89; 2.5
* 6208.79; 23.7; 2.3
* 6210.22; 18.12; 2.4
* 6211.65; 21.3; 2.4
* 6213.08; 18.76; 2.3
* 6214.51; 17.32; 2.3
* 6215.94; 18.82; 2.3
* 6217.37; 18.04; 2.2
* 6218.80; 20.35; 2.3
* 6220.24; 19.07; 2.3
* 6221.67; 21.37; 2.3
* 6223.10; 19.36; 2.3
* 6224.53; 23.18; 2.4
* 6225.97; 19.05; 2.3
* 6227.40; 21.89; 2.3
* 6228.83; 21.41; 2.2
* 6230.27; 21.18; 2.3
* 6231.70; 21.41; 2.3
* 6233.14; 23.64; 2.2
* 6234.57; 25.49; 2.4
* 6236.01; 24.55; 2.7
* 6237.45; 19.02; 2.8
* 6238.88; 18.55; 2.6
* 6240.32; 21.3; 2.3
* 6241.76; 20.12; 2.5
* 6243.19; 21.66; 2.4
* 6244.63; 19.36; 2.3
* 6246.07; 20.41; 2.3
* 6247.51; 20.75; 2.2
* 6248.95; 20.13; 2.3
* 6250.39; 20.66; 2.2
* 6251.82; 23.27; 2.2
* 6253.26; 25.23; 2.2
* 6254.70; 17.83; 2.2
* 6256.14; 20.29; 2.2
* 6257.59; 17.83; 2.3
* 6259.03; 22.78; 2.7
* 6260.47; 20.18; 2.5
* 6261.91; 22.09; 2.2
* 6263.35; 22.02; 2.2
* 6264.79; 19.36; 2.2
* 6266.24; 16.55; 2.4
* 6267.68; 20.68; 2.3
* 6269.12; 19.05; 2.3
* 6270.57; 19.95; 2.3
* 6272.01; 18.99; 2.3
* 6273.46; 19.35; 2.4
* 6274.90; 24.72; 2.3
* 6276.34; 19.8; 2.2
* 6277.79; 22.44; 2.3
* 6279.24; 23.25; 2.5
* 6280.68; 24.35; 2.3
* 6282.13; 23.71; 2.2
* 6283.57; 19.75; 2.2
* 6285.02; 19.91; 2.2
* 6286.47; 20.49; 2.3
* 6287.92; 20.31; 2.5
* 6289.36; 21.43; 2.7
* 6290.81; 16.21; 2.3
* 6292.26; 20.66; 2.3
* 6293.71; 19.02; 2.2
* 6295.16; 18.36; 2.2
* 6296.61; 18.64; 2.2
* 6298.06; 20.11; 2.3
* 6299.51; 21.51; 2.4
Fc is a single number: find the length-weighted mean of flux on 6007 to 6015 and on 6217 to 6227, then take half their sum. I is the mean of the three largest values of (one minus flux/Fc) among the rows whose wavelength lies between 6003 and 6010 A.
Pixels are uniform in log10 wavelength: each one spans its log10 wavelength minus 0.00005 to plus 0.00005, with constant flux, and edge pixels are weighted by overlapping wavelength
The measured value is 0.07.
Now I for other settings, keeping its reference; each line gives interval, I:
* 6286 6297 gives 0.06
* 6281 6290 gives -0.05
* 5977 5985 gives 0.20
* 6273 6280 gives -0.08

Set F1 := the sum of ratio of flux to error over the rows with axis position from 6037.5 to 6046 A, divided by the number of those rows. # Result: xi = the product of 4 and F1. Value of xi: 30.7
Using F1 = 7.69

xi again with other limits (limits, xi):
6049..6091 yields 30.5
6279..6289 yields 37.6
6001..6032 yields 28.5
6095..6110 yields 31.0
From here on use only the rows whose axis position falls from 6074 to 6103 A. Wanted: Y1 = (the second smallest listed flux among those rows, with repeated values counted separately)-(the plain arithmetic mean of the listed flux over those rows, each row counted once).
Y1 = -2.7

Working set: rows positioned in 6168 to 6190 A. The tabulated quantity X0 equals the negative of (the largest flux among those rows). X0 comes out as -24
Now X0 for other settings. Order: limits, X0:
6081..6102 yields -22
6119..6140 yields -22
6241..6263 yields -25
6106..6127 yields -24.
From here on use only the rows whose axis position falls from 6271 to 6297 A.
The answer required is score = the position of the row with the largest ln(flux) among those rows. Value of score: 6274.90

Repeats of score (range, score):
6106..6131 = 6113.74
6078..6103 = 6095.46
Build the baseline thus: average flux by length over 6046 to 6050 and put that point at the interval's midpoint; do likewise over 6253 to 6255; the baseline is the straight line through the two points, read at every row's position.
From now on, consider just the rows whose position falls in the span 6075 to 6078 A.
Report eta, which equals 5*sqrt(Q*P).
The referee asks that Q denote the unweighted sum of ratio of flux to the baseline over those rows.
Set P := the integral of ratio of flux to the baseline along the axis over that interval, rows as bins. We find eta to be 13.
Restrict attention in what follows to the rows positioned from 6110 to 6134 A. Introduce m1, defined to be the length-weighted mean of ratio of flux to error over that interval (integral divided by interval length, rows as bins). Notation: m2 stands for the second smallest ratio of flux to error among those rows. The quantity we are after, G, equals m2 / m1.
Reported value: 0.834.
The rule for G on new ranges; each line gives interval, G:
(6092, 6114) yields 0.870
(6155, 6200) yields 0.859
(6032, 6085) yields 0.751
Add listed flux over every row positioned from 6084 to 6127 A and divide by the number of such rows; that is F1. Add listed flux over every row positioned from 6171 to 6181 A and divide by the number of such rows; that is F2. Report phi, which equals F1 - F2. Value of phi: -4.3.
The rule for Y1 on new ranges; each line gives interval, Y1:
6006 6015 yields -2.5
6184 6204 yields -1.7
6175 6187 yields -1.7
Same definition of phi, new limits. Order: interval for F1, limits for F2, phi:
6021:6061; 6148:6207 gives -4.3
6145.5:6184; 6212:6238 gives -0.2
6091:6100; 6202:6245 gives -2.3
